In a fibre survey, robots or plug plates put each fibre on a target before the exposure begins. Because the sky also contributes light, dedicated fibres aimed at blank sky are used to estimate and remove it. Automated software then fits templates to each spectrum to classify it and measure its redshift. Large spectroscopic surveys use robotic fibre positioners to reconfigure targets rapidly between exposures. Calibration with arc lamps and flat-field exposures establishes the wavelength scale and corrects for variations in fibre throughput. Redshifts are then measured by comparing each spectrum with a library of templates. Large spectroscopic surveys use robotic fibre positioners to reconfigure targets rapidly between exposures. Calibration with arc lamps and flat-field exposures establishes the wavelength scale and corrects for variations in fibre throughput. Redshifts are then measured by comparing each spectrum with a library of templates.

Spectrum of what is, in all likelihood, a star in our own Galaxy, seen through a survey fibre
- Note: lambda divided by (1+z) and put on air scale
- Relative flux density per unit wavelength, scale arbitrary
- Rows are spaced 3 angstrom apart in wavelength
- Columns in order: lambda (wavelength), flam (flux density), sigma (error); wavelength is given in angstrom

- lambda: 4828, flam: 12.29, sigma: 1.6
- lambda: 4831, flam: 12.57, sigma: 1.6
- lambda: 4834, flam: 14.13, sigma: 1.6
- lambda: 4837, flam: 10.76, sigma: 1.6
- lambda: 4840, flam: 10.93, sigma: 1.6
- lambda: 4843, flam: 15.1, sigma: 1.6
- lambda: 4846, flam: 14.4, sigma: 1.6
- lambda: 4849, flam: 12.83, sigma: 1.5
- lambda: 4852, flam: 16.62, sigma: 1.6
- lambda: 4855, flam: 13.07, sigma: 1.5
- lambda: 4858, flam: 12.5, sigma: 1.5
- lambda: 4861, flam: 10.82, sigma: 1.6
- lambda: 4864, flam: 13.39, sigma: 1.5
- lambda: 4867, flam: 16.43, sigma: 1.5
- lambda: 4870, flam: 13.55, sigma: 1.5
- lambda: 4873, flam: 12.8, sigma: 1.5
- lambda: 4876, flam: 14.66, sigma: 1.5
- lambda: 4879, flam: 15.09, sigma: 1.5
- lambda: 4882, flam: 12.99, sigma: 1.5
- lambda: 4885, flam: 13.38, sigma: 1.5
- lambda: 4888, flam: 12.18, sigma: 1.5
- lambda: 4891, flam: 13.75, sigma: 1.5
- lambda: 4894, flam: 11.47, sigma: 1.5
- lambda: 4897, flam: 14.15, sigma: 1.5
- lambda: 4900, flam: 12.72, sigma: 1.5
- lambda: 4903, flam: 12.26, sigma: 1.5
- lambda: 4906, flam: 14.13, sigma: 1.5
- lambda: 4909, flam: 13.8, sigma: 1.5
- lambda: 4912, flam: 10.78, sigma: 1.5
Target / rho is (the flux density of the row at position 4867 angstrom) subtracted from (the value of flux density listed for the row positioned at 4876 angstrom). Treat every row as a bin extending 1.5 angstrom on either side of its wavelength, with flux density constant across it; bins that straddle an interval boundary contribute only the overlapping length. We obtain -1.8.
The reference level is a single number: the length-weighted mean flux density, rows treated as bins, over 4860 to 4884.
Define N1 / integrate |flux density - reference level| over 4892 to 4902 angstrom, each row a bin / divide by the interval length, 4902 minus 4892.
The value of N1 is 1.20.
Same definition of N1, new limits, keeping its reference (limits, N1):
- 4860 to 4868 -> 1.90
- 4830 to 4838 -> 1.45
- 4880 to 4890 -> 0.89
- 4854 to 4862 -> 1.62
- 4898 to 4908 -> 0.90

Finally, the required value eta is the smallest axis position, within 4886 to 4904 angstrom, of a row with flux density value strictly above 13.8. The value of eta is 4897 angstrom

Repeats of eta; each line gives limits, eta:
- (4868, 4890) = 4876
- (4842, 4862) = 4843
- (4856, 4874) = 4867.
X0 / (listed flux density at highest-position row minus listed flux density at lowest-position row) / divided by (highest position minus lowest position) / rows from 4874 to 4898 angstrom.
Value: -0.02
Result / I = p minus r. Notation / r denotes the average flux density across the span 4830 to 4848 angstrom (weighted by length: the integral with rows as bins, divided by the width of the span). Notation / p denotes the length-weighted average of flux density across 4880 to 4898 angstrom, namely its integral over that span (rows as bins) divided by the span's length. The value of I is 0.0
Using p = 13.0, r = 13.0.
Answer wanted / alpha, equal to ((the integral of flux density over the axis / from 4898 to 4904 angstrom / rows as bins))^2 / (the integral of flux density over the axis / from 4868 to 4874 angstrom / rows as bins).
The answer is 71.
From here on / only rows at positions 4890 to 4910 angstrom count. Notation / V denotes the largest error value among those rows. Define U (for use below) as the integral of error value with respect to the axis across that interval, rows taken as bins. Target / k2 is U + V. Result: 31.5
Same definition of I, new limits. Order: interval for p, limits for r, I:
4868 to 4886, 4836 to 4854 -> 0.3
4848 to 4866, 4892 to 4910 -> 0.2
